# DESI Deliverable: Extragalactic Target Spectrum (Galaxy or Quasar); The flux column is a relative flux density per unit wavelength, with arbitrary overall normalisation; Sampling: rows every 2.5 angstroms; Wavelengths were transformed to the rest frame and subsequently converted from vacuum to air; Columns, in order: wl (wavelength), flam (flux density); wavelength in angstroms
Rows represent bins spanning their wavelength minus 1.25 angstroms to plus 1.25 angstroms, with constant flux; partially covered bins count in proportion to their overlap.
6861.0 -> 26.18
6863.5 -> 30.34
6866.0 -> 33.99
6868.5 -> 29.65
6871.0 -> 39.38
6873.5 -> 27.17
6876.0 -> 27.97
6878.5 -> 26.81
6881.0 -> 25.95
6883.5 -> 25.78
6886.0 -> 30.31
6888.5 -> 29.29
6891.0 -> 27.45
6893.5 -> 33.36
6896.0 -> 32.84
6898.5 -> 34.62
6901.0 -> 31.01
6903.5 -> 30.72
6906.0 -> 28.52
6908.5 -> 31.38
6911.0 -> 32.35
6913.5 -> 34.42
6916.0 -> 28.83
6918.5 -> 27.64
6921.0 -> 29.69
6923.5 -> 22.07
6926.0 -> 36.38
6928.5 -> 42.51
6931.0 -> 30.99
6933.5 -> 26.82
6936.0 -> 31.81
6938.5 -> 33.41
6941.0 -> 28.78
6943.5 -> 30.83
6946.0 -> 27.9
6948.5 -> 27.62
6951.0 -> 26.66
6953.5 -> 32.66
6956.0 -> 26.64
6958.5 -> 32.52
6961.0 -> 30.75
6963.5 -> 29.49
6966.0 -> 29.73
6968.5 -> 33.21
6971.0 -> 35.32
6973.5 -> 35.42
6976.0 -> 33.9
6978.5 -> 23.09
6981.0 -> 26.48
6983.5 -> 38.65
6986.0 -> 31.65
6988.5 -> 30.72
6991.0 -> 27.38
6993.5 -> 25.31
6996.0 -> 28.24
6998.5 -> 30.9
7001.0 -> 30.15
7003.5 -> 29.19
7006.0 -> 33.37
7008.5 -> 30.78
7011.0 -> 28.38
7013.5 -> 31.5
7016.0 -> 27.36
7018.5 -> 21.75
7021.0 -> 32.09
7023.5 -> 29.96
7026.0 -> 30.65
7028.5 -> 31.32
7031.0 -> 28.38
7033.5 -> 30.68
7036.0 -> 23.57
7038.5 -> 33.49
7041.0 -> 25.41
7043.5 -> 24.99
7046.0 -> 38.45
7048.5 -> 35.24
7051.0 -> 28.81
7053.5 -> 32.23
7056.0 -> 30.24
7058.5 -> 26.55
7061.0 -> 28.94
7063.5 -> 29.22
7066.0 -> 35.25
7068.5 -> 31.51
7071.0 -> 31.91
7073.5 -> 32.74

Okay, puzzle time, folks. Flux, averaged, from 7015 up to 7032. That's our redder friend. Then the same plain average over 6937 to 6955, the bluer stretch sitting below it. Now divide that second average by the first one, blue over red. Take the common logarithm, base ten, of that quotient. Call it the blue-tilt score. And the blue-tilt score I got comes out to 0.013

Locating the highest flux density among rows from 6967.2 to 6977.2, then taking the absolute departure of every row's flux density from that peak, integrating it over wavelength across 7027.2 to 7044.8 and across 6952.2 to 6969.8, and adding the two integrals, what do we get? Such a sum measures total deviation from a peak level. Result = 208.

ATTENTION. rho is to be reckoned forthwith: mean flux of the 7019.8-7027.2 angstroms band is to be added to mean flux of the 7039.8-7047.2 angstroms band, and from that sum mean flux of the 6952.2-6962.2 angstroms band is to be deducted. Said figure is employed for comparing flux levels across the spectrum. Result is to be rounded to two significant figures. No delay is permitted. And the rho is 30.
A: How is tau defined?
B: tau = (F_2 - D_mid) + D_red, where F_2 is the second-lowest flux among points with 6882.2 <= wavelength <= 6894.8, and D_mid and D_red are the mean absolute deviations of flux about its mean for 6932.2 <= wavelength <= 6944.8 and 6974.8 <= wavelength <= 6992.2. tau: 29.4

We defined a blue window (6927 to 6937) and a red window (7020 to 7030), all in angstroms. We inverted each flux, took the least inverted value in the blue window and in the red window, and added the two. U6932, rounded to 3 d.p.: 0.055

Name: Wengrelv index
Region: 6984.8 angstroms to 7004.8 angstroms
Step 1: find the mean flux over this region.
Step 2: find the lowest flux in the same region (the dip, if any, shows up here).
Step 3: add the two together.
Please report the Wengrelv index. 54.5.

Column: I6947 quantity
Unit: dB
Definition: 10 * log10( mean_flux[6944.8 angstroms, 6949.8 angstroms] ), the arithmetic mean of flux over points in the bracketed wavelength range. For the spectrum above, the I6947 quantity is 14.4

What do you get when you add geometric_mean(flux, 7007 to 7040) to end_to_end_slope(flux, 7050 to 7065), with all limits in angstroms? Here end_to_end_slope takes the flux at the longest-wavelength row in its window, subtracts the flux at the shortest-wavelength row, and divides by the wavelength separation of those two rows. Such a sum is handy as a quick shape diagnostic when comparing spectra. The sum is 29.1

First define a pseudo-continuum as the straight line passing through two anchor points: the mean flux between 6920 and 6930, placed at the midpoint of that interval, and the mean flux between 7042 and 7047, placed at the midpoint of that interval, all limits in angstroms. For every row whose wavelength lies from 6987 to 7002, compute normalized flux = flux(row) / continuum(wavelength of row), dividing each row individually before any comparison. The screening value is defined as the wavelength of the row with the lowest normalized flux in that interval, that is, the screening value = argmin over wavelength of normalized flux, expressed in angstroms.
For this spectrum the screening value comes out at 6993.5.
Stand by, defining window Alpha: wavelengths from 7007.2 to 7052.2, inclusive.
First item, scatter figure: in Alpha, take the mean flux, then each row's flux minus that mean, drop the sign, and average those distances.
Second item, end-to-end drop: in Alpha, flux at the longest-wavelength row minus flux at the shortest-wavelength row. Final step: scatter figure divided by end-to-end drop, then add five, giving 3.4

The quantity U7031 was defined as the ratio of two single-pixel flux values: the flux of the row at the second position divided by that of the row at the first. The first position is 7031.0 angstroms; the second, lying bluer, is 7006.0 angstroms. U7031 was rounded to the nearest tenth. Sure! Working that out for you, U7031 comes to 1.2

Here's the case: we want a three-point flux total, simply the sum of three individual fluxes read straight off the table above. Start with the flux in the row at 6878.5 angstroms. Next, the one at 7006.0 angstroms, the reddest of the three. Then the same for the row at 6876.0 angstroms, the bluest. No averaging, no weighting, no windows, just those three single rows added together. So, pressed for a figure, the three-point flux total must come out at 88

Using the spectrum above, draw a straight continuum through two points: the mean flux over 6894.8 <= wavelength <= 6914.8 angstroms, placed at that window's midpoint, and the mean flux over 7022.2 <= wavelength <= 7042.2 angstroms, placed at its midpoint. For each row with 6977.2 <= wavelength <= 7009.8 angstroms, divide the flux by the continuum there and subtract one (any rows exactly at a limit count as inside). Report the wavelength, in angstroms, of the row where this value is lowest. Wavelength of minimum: 6978.5 angstroms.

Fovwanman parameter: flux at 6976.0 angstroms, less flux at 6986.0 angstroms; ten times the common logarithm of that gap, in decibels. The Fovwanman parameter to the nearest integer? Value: 4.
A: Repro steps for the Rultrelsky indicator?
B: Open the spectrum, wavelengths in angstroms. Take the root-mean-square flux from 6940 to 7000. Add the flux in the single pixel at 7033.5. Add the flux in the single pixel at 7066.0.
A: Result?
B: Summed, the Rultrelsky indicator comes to 96.3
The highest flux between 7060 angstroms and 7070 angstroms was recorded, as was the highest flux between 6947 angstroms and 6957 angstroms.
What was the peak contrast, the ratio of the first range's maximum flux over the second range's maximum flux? 1.08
